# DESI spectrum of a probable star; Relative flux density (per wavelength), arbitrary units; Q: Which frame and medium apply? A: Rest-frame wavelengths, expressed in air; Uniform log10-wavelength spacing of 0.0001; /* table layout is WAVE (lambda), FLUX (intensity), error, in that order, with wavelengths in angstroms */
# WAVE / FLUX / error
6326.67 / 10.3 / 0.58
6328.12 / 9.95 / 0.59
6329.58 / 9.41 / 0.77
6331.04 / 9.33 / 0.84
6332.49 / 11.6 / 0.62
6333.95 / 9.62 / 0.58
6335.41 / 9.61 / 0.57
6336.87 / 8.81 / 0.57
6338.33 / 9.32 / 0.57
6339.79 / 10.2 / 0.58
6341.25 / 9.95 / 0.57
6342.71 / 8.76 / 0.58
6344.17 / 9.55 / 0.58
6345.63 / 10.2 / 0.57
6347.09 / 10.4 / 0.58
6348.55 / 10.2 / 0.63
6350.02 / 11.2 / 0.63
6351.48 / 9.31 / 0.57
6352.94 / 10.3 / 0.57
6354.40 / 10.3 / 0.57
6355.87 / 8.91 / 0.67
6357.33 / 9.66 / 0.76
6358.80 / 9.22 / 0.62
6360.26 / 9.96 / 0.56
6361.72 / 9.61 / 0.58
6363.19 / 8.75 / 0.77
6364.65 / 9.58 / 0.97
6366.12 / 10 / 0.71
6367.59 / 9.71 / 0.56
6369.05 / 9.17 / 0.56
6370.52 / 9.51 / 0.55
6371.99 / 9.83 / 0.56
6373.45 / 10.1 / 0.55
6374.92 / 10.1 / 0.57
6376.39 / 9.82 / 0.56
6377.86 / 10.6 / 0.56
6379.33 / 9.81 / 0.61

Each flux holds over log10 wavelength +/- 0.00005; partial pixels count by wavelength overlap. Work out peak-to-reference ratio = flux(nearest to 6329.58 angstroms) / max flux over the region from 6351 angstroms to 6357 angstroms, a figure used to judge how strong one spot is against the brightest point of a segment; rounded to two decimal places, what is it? 0.91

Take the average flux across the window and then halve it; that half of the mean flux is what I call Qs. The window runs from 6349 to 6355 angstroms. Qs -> 5.14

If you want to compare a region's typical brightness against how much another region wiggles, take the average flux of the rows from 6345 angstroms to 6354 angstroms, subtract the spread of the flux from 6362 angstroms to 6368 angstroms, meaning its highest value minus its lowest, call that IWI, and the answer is 9.02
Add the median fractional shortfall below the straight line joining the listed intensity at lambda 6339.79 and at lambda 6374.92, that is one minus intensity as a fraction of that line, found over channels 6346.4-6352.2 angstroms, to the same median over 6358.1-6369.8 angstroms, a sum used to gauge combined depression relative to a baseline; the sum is 0.041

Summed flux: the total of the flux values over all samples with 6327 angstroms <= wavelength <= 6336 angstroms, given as 59.5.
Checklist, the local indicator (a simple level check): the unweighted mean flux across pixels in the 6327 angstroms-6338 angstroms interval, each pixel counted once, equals 9.8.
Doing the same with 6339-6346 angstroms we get 9.7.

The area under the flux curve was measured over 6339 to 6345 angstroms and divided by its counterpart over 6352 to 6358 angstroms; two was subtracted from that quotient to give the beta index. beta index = -1.02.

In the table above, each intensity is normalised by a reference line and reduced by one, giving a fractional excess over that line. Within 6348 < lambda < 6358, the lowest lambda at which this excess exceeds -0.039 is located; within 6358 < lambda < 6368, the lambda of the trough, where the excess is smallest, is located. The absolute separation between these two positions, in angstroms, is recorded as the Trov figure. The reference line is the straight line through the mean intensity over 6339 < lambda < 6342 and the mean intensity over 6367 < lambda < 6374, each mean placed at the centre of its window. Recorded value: 14.6 angstroms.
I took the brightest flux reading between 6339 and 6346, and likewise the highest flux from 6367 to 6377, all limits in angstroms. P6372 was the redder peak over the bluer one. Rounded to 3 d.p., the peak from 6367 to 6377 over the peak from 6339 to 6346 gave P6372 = 0.990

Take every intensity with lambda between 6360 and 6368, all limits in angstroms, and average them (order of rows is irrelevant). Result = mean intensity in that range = 9.6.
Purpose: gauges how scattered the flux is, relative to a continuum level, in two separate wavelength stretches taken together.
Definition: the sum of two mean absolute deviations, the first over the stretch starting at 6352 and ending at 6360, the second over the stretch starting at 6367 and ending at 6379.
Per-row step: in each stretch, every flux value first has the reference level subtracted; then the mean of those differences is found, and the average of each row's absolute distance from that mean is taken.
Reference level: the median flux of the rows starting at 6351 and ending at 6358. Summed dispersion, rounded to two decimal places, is 0.81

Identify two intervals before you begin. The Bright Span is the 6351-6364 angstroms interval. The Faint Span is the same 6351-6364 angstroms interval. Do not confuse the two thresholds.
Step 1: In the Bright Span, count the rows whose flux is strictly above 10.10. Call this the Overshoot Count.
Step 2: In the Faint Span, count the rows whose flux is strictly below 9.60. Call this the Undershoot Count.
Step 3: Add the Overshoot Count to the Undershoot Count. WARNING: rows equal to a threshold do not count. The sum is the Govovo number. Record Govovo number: 6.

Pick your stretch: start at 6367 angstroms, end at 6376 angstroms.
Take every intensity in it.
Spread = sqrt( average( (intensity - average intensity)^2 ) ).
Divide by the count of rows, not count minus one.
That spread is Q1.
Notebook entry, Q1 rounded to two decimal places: 0.33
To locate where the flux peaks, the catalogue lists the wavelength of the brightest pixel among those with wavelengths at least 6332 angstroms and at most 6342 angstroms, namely 6332.49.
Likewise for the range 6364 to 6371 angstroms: 6366.12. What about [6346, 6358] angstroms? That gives 6350.02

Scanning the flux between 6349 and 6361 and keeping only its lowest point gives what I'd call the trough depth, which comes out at 8.91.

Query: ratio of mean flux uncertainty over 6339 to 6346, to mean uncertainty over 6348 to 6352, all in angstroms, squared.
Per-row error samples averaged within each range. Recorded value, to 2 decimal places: 0.89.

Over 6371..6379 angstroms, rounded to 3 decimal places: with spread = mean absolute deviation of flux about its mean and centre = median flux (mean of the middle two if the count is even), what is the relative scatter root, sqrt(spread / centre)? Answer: 0.145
